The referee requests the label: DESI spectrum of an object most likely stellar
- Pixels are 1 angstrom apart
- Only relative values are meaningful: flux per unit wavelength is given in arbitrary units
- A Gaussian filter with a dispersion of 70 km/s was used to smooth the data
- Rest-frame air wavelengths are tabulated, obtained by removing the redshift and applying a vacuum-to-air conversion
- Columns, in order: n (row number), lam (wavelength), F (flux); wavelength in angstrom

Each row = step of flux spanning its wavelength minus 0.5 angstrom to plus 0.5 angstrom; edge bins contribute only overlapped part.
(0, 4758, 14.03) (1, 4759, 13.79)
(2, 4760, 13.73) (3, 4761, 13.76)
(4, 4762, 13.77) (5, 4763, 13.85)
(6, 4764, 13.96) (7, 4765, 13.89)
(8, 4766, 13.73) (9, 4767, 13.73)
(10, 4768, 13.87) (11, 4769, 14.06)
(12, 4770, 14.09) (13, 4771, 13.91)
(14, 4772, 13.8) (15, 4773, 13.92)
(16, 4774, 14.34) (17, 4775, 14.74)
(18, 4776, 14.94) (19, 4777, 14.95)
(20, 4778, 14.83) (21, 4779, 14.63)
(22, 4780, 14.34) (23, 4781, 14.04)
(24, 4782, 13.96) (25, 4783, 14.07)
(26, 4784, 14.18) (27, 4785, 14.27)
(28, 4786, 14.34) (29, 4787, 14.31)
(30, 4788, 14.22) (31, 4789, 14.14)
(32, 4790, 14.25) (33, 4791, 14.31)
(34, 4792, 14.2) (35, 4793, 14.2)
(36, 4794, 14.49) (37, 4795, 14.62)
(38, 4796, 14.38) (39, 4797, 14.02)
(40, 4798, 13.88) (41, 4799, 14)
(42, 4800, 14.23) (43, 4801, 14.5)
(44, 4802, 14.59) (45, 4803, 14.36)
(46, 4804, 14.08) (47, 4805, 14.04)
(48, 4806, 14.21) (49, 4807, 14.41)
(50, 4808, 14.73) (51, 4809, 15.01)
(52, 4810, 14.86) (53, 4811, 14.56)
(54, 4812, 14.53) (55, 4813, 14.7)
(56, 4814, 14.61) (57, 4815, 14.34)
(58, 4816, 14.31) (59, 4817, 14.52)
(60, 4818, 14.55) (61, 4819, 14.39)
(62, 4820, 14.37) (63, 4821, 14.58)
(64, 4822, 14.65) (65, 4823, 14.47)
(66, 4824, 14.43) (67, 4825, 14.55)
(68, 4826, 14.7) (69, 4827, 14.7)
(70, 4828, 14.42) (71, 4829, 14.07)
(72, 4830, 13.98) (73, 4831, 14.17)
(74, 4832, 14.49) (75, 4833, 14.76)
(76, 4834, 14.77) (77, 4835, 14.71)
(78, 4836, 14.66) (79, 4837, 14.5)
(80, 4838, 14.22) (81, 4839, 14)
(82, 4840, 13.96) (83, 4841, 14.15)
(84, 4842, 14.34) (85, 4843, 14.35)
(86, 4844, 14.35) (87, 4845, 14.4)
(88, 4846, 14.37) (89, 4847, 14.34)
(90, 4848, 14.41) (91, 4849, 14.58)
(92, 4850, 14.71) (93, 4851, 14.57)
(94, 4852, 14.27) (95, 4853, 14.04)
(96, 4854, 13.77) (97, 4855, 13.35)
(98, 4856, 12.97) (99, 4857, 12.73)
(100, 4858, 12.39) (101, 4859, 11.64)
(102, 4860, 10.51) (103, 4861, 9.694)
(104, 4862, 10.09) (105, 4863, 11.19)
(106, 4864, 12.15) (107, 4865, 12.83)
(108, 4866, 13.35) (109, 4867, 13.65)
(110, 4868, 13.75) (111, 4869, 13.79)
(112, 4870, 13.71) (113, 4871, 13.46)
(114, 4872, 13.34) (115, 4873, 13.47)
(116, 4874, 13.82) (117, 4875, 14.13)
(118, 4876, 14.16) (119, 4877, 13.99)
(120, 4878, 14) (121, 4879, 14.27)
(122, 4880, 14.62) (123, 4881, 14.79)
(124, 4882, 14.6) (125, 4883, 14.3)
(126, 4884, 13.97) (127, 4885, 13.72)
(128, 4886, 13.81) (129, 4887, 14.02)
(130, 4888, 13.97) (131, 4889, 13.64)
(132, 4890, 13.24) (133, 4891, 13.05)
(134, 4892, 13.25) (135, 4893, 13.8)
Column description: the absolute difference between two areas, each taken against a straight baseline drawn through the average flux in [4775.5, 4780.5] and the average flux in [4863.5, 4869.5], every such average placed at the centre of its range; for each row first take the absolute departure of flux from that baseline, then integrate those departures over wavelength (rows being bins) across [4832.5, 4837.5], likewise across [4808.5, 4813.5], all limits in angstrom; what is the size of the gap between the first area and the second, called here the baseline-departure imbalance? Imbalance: 1.8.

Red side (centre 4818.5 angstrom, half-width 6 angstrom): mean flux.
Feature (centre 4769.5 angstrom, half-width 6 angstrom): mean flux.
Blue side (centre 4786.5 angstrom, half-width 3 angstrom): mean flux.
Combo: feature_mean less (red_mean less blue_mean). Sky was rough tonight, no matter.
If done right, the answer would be 13.8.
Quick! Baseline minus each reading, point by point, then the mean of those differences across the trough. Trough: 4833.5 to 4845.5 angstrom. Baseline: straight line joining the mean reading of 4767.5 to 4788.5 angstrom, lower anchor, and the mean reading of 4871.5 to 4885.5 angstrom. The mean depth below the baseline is -0.21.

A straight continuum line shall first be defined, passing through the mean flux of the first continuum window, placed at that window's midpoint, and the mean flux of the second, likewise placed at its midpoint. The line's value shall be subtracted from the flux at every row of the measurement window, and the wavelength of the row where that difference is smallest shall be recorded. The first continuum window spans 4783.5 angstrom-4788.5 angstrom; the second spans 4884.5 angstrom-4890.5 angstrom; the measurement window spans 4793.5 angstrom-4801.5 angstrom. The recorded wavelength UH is 4798 angstrom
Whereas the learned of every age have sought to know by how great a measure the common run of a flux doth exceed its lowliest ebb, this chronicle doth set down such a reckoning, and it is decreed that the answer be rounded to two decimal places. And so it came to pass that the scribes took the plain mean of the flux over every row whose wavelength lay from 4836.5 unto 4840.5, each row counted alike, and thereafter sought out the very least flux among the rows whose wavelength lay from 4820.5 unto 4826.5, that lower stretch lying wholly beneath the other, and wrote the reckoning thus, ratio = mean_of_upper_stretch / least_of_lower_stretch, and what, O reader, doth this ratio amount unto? 0.98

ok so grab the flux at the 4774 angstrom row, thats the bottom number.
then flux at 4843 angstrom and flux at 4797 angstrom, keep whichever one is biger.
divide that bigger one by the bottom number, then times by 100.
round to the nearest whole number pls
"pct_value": 100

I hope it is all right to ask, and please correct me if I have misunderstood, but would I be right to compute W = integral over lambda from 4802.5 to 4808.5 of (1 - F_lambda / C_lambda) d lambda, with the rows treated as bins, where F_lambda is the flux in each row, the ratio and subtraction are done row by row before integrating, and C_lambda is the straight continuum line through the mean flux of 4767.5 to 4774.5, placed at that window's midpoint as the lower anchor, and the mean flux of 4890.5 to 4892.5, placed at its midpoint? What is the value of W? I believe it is -0.24 angstrom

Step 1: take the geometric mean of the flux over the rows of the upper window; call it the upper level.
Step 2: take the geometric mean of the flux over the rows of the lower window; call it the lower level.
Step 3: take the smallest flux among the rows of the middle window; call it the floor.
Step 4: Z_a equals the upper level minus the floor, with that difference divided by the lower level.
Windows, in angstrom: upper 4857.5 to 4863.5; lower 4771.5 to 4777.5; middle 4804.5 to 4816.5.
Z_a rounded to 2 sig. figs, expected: -0.22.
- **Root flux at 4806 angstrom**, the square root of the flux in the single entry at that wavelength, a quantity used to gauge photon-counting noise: 3.77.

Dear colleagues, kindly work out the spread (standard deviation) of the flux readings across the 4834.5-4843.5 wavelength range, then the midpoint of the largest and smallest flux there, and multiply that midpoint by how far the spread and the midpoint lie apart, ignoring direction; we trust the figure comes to 202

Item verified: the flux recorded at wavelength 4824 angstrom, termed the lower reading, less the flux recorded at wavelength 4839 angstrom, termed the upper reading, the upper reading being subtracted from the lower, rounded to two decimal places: 0.43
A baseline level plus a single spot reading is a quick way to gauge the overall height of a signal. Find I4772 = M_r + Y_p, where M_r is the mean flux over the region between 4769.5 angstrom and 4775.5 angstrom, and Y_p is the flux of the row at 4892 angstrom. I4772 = 27.4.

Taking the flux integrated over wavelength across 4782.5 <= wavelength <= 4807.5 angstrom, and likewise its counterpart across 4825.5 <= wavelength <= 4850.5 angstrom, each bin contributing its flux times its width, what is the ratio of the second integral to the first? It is 1.01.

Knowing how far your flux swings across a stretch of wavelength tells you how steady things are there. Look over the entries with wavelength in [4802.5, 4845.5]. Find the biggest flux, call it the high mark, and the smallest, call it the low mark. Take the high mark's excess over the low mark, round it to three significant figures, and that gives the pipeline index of 1.05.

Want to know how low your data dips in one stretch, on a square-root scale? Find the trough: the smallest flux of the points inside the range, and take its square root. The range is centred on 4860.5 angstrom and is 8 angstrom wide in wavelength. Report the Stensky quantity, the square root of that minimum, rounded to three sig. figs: 3.11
